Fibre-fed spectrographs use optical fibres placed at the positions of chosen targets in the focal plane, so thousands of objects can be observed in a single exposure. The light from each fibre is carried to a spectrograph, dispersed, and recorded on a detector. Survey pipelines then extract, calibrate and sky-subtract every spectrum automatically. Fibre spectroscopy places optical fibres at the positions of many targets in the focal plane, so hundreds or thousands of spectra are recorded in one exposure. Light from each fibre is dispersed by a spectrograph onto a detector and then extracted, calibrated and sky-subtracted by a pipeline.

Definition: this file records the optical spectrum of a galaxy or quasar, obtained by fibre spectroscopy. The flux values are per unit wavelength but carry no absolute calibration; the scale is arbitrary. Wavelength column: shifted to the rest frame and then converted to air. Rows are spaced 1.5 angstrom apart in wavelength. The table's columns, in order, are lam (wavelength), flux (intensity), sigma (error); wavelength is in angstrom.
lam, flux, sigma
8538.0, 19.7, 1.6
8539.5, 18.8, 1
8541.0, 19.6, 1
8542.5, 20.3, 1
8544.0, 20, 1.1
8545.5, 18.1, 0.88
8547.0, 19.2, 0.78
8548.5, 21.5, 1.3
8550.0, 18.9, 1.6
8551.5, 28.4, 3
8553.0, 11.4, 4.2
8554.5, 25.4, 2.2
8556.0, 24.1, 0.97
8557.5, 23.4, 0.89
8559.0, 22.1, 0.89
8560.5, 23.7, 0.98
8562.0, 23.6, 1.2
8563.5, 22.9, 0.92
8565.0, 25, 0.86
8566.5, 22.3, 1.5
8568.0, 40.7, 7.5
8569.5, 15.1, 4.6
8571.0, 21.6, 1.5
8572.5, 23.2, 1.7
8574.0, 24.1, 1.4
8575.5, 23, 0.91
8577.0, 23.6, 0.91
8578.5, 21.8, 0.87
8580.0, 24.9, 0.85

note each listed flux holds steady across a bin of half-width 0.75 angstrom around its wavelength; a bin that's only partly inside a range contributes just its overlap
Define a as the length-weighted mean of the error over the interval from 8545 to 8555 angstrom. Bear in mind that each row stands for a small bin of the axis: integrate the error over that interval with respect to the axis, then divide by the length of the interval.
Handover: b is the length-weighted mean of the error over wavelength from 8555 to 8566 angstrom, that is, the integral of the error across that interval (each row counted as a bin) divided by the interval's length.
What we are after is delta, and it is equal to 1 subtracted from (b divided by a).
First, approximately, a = 2.02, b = 1.0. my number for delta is -0.5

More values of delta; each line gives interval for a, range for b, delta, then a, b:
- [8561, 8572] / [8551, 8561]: -0.3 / 2.53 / 1.9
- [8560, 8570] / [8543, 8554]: -0.3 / 2.49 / 1.8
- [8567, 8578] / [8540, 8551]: -0.6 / 2.58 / 1.1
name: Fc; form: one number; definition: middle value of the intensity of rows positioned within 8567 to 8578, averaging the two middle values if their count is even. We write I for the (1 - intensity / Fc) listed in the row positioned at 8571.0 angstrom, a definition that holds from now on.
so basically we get 0.07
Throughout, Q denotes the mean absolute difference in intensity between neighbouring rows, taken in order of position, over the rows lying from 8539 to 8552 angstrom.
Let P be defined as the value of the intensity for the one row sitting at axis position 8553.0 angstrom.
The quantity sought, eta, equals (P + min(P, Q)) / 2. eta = 7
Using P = 11.4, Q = 2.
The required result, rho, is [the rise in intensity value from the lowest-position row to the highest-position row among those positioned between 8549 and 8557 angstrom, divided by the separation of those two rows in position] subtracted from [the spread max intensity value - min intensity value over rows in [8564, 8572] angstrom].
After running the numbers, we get 24.7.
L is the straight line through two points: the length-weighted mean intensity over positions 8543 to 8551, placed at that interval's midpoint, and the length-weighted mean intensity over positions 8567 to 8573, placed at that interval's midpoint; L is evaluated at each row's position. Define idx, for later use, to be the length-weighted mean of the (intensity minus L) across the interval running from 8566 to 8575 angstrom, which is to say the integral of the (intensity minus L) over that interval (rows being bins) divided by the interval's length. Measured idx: -0.7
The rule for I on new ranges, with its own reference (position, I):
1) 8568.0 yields -0.75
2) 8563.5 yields 0.01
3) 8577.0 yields -0.02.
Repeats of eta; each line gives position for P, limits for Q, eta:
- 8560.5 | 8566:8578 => 16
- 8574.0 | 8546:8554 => 16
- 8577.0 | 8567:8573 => 17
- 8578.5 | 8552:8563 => 12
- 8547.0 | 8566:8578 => 14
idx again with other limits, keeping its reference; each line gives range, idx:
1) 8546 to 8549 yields 0.1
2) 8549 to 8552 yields 2.4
